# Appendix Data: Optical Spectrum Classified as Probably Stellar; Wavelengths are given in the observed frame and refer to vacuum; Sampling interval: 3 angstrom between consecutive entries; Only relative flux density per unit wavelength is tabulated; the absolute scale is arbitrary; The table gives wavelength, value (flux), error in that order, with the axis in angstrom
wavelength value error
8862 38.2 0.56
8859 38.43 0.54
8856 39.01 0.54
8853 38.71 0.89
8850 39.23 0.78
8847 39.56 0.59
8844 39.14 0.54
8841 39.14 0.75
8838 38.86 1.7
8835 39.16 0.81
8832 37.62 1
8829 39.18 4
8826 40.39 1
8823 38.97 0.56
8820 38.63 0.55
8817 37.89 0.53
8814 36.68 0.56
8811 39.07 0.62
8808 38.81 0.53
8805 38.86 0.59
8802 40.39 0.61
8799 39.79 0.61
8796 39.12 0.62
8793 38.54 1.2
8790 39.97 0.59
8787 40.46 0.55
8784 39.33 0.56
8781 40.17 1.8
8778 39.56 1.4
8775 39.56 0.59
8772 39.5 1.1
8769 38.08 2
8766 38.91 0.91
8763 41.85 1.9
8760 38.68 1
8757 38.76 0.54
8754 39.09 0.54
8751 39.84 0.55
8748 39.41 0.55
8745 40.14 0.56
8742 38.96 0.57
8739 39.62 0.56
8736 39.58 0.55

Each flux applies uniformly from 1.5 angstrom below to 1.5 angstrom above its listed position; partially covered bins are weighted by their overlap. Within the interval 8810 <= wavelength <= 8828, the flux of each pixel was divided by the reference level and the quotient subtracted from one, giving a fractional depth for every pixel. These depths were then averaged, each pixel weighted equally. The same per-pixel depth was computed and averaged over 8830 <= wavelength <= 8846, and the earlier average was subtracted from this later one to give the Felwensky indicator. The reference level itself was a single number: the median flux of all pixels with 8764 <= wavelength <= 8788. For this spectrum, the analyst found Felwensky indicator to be -0.005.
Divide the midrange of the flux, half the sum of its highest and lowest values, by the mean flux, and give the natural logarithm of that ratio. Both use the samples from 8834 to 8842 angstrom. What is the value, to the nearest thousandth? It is -0.001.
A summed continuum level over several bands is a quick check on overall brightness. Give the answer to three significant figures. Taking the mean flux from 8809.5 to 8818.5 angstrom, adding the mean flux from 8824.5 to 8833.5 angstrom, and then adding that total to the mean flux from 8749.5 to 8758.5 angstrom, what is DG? 116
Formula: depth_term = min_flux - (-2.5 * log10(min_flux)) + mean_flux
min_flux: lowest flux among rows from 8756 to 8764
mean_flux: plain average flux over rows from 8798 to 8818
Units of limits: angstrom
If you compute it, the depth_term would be 81.4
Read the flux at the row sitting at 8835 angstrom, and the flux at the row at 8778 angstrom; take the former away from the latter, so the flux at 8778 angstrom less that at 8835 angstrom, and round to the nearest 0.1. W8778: 0.4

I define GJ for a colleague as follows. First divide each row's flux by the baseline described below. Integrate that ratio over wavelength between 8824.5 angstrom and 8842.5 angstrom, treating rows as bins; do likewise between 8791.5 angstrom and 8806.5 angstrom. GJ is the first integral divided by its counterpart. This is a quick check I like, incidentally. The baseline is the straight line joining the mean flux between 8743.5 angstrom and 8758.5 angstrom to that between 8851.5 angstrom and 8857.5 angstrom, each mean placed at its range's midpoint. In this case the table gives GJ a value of 1.2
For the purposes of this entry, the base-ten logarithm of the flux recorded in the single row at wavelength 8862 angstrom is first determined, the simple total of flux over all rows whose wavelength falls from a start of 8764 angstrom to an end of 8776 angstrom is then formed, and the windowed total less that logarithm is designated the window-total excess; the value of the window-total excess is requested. 154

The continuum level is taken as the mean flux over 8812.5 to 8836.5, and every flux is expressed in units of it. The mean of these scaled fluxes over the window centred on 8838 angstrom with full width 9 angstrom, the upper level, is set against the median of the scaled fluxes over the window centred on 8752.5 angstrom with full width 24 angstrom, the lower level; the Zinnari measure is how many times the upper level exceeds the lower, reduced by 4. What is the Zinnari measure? -3.005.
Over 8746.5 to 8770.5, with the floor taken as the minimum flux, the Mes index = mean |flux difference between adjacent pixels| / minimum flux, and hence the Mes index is 0.032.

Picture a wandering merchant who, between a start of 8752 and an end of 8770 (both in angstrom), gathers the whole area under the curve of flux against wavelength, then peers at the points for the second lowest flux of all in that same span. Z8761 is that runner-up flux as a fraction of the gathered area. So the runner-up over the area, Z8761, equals 0.055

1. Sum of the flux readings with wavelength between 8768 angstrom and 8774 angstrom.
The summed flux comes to 77.6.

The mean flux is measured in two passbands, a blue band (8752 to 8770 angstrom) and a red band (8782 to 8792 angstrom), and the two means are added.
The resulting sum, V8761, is 79.1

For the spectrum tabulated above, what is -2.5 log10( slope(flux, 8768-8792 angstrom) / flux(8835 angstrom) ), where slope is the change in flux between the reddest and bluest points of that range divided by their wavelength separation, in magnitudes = 6.6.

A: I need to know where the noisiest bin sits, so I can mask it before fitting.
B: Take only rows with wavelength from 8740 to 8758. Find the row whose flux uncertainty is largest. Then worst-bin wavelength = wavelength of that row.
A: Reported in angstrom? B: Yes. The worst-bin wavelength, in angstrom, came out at 8742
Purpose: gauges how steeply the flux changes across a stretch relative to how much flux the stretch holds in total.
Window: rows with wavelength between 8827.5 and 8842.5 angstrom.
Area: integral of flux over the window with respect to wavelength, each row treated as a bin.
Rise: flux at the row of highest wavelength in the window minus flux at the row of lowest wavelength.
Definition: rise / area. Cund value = 0.000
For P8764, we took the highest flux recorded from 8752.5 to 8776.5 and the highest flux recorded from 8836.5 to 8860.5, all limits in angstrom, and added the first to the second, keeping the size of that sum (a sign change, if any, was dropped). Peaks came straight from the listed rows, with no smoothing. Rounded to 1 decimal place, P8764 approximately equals 81.4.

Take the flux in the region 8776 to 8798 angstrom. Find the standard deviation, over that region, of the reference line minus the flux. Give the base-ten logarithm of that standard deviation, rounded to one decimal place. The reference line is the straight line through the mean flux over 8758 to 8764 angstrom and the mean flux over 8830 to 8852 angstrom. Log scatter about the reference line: -0.2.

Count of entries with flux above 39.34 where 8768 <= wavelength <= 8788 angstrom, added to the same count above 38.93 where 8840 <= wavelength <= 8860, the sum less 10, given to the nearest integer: 0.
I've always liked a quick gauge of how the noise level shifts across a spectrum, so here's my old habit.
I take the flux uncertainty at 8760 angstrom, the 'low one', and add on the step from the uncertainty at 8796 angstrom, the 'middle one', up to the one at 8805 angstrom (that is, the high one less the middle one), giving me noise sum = 1.0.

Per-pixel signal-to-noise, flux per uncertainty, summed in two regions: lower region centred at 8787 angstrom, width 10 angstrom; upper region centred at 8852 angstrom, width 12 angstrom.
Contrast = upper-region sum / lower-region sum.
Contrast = 1.10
